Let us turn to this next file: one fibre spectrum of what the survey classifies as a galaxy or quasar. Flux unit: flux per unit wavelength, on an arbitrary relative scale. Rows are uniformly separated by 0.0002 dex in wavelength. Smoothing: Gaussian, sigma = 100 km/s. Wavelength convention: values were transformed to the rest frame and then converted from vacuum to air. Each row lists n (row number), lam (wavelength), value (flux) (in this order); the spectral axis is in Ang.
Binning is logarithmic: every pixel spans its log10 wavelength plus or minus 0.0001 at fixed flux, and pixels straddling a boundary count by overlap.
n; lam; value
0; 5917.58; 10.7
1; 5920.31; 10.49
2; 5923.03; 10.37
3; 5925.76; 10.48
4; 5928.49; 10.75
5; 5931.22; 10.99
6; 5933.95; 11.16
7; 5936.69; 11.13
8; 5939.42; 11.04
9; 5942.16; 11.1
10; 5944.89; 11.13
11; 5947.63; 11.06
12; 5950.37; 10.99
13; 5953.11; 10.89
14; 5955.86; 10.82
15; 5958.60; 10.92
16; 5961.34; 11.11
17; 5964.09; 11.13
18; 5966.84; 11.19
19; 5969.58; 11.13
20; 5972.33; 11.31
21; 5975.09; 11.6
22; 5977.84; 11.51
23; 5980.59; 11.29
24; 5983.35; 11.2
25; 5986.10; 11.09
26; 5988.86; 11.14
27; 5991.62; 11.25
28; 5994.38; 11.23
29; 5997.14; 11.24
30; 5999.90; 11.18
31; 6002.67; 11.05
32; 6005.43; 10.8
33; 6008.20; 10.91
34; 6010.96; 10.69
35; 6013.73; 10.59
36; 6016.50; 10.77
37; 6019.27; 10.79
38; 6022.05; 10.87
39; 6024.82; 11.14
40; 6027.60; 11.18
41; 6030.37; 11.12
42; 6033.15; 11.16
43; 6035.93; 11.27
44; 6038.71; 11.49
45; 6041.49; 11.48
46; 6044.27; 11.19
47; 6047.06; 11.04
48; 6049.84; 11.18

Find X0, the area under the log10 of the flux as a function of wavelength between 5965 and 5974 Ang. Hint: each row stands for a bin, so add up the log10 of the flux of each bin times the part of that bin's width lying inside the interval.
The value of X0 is 9.45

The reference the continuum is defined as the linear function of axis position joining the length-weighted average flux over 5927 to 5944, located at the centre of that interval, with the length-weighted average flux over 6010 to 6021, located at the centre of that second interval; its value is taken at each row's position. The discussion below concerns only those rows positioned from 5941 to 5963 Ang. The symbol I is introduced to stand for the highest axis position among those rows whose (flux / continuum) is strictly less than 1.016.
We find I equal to 5958.60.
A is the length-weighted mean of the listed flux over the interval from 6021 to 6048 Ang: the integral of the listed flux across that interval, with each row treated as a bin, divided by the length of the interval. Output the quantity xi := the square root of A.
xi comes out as 3.347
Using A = 11.2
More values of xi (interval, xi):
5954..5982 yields 3.346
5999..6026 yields 3.297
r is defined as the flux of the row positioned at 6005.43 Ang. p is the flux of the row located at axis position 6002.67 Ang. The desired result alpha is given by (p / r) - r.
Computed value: -9.8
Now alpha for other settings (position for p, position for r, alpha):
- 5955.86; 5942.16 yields -10.1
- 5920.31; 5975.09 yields -10.7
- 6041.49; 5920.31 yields -9.4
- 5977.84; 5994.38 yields -10.2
